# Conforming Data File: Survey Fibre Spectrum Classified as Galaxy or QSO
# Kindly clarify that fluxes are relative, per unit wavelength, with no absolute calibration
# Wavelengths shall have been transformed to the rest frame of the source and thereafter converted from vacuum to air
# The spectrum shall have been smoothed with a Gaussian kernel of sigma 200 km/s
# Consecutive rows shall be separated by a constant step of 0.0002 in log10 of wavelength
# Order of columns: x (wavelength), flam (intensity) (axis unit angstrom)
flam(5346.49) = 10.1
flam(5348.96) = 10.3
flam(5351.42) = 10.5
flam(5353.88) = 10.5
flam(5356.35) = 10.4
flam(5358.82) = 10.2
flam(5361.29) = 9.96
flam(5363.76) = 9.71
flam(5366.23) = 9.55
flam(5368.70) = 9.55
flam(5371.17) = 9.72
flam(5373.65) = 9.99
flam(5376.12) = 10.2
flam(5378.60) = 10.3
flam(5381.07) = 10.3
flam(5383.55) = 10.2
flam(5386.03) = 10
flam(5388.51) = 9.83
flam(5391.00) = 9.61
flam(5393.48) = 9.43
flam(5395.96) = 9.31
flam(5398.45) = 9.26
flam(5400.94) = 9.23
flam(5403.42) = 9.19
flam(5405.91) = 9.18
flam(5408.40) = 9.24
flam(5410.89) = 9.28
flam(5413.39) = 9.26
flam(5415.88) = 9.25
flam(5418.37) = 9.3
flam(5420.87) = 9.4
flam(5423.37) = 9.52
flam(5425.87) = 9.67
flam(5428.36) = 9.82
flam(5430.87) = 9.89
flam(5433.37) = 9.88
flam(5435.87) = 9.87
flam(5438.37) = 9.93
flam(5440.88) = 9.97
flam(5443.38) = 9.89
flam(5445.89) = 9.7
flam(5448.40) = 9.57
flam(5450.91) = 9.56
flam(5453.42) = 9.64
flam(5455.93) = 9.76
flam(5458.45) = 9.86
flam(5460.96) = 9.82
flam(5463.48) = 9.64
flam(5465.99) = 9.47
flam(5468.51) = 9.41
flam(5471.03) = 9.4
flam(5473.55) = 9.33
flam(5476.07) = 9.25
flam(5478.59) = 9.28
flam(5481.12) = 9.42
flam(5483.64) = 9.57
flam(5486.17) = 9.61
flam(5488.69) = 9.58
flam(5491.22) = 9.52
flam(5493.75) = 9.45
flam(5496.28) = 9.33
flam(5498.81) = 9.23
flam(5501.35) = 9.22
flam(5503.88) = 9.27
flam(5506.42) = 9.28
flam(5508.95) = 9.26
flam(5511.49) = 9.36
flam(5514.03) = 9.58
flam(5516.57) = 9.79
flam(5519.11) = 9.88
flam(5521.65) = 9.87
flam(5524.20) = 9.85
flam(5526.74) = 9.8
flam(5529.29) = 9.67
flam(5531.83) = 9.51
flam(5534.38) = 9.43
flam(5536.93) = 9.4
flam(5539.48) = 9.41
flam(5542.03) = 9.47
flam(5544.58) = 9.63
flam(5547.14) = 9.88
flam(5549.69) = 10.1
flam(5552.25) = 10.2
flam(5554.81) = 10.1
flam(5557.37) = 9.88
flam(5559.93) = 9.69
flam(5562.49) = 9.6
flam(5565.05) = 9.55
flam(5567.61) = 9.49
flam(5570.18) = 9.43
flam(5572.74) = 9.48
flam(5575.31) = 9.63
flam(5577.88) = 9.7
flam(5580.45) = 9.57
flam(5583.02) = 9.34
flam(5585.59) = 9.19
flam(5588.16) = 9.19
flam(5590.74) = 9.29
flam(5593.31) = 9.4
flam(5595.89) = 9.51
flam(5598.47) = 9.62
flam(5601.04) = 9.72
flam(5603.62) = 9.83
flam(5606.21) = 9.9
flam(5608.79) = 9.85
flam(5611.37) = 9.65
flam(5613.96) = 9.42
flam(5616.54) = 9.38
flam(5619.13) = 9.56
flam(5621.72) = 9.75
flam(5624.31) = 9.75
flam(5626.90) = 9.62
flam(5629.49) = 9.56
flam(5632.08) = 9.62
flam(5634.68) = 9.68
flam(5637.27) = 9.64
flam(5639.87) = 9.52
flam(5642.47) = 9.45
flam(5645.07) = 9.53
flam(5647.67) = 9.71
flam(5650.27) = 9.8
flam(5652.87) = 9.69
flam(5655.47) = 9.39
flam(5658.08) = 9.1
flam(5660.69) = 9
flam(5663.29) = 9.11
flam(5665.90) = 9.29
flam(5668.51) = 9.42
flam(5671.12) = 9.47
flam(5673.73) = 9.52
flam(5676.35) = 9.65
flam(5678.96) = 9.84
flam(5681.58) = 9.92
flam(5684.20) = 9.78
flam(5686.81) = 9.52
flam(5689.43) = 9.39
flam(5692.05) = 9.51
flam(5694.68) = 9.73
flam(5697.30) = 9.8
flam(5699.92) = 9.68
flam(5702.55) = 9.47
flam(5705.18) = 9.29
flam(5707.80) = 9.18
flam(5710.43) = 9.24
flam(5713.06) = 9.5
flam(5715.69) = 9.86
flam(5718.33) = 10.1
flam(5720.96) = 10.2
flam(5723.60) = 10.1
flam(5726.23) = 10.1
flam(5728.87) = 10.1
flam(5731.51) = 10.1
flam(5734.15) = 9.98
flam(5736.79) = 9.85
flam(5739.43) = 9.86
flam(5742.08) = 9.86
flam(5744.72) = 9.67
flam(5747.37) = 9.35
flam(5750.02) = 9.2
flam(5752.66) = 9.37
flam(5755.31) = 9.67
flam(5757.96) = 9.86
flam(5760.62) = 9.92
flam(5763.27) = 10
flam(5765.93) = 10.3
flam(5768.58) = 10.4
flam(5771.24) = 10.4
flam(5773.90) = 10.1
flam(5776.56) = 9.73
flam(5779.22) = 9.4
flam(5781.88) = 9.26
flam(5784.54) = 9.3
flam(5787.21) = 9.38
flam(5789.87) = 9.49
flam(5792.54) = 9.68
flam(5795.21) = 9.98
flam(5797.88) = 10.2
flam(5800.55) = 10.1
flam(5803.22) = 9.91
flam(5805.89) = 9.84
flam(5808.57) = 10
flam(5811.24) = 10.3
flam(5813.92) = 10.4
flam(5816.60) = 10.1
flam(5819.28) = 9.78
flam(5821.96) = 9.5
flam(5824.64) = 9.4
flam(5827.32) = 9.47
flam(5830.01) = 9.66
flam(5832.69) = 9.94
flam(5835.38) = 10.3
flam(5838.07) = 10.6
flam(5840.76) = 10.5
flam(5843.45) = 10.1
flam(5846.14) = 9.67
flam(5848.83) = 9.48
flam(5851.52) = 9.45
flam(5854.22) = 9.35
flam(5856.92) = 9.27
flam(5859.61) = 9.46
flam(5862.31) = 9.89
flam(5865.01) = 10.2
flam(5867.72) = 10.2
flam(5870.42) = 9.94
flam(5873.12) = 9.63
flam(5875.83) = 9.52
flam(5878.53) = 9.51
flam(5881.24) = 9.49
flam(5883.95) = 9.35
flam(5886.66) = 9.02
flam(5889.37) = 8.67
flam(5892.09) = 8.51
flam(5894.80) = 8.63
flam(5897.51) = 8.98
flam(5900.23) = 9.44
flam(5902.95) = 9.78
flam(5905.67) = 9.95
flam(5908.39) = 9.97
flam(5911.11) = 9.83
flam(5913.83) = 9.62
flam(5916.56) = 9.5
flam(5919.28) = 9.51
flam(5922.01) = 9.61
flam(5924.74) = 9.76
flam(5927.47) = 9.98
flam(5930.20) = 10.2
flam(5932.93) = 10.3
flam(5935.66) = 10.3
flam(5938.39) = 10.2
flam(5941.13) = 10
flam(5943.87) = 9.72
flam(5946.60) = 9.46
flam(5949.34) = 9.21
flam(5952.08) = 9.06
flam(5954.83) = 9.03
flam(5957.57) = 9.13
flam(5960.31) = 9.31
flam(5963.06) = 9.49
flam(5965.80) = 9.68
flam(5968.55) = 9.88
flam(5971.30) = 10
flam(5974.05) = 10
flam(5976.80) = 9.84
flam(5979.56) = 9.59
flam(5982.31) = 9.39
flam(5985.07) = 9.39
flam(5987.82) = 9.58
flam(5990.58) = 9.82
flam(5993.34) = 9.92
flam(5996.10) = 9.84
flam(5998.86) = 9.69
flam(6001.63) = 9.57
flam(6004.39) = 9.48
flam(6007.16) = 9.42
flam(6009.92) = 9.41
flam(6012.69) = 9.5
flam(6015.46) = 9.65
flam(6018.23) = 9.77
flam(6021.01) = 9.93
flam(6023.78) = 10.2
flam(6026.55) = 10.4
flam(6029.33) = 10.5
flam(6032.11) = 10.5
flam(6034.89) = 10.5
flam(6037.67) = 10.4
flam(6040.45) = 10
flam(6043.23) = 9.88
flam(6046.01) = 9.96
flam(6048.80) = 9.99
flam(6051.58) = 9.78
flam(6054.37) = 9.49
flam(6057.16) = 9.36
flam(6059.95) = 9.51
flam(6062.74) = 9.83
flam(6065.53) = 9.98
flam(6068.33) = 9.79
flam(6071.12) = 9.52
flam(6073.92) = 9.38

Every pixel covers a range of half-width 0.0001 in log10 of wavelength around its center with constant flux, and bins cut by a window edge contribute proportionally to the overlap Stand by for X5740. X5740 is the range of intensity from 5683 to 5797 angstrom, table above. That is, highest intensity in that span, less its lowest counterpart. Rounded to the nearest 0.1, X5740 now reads 1.2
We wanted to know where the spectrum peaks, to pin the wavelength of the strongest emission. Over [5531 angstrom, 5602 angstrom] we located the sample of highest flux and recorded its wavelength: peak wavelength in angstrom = 5552.25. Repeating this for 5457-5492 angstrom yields 5458.45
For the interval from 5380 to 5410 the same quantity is 5381.07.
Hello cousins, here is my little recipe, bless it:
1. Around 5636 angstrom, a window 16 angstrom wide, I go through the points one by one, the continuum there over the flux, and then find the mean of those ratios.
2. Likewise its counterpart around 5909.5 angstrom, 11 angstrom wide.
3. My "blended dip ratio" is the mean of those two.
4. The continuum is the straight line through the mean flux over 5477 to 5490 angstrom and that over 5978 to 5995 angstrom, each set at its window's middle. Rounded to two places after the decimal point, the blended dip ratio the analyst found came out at 0.99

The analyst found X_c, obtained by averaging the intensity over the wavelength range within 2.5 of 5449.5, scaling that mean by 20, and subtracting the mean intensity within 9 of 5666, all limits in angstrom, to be 182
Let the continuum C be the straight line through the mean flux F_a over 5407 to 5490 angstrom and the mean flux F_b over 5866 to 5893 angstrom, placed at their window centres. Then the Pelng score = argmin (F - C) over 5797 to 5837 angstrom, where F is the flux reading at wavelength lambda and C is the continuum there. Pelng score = 5824.64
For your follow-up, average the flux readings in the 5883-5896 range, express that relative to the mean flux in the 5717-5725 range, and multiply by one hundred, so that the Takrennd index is 87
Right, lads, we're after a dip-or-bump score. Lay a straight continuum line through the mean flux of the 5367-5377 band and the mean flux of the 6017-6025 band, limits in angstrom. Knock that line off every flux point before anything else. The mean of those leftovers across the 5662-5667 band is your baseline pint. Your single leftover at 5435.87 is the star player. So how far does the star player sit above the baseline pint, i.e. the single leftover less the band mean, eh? 0.71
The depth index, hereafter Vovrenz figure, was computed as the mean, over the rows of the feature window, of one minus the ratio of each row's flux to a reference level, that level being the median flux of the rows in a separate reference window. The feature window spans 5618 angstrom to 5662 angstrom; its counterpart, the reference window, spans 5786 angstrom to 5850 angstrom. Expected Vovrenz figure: 0.04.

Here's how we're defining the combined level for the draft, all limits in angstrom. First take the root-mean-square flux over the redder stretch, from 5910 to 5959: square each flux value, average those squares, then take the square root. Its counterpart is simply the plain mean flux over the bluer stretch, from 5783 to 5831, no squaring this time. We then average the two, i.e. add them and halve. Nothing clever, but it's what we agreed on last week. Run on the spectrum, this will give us 9.75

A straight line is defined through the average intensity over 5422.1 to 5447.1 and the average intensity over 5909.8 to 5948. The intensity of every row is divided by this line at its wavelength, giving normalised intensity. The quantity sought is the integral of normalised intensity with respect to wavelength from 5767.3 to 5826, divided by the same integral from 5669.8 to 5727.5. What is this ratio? 1.03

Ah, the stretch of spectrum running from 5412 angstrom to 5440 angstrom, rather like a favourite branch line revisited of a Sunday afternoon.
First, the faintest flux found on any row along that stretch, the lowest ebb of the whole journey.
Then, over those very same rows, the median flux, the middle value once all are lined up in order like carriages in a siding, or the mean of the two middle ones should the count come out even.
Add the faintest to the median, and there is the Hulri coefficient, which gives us 18.9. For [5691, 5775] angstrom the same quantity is 19.0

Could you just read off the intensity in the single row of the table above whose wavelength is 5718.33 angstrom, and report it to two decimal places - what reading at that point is 10.10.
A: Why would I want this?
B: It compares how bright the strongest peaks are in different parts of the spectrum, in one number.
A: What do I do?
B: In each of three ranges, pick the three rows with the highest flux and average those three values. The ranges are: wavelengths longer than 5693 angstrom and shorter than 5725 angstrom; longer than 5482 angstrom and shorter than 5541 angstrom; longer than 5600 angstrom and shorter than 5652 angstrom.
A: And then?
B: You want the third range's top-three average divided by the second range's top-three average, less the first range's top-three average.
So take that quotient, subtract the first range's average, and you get -9.13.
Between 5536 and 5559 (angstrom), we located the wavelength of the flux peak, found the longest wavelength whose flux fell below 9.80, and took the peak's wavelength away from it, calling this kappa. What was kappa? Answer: -7.7 angstrom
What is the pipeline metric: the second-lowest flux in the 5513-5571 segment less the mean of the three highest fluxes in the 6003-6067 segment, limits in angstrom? -1.09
